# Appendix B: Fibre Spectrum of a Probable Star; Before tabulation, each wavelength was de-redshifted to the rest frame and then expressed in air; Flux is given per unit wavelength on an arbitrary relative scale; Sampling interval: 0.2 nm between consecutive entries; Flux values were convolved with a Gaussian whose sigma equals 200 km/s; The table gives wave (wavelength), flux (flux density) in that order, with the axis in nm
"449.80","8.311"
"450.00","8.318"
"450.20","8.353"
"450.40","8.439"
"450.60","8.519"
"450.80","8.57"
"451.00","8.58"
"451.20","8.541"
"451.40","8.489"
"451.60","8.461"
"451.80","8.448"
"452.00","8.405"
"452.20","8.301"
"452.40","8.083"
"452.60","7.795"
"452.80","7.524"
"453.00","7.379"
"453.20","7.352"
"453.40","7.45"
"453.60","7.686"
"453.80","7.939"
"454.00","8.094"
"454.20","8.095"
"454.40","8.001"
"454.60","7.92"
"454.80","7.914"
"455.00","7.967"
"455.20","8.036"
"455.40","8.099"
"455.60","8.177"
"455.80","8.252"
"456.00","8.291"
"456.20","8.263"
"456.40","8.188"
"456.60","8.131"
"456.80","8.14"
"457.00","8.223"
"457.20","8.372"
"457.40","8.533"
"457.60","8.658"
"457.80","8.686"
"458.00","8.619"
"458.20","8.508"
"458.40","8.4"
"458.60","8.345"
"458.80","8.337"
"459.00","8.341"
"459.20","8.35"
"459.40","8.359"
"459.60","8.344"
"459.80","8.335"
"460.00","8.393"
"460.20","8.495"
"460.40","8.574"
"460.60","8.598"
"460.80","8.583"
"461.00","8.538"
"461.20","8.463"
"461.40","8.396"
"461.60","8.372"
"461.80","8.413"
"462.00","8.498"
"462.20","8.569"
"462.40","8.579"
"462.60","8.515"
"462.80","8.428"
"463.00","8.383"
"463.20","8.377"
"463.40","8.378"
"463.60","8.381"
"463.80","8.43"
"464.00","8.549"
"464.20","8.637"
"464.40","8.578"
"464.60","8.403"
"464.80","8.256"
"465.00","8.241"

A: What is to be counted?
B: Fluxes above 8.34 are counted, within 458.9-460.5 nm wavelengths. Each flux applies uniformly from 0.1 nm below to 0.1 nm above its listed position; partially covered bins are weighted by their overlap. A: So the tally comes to 7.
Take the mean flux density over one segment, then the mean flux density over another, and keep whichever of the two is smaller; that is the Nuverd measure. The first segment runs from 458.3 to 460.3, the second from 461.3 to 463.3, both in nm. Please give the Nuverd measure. 8.4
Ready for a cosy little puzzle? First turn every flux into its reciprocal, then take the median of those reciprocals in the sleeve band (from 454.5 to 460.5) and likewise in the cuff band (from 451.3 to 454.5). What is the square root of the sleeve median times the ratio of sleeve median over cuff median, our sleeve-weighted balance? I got 0.3401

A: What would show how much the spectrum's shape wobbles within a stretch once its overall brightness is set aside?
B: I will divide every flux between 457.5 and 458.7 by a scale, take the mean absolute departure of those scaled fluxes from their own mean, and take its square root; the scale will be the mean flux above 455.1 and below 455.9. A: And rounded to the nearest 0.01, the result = 0.12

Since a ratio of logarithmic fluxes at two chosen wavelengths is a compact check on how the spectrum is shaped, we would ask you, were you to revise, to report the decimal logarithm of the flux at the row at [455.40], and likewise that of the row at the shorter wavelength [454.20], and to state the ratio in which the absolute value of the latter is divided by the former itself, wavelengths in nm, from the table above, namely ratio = 1.00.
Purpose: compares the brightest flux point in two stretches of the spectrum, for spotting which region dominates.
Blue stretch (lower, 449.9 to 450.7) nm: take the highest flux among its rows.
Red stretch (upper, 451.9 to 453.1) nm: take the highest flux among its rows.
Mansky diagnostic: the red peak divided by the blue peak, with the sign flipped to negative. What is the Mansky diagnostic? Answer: -0.99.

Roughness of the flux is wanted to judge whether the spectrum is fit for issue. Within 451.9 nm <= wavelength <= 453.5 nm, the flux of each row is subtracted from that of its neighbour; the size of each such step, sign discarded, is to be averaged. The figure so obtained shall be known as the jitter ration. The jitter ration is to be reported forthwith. 0.16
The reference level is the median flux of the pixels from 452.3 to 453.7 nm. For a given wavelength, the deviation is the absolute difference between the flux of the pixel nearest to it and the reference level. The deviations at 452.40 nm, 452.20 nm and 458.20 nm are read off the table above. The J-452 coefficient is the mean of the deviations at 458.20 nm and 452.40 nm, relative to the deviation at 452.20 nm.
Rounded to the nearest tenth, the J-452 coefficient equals 1.0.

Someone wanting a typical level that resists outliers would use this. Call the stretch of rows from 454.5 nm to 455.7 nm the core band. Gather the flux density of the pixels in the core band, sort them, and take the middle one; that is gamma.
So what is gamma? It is 8.0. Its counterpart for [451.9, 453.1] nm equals 7.9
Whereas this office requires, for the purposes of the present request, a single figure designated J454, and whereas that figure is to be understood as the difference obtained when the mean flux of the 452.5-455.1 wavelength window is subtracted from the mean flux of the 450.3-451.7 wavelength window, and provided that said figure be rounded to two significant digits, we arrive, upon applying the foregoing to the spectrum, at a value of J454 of 0.74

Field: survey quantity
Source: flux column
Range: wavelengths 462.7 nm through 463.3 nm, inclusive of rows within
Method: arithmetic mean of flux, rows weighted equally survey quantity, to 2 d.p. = 8.40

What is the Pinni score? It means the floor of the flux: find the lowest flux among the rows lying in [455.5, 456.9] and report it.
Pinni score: 8.131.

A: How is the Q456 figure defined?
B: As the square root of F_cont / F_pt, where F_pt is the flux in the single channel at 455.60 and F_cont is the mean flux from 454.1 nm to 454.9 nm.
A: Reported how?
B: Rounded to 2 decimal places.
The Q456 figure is 0.99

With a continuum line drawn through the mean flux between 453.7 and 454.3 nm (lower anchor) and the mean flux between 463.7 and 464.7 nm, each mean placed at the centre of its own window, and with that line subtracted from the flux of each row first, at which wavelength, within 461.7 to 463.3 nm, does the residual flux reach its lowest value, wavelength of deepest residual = 463.20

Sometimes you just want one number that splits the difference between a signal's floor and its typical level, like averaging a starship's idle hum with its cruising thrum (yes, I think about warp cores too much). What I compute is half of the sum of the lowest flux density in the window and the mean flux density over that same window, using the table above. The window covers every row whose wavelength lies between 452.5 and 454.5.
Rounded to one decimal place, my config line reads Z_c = 7.5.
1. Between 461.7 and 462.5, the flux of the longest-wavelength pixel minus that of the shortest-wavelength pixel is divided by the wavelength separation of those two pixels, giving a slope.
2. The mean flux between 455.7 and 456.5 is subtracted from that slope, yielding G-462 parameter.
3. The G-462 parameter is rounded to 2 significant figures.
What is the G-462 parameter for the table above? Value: -8.0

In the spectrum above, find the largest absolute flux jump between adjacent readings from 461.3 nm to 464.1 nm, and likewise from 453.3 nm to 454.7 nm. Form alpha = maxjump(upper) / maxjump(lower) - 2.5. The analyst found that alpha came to -2.03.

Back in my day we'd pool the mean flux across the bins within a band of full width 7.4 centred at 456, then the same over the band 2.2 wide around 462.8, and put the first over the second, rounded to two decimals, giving 0.96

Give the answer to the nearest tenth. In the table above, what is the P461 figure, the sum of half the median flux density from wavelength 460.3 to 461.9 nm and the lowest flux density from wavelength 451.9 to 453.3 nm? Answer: 11.6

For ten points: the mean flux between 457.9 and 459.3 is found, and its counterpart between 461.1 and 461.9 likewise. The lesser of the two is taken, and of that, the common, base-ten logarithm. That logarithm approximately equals 0.925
